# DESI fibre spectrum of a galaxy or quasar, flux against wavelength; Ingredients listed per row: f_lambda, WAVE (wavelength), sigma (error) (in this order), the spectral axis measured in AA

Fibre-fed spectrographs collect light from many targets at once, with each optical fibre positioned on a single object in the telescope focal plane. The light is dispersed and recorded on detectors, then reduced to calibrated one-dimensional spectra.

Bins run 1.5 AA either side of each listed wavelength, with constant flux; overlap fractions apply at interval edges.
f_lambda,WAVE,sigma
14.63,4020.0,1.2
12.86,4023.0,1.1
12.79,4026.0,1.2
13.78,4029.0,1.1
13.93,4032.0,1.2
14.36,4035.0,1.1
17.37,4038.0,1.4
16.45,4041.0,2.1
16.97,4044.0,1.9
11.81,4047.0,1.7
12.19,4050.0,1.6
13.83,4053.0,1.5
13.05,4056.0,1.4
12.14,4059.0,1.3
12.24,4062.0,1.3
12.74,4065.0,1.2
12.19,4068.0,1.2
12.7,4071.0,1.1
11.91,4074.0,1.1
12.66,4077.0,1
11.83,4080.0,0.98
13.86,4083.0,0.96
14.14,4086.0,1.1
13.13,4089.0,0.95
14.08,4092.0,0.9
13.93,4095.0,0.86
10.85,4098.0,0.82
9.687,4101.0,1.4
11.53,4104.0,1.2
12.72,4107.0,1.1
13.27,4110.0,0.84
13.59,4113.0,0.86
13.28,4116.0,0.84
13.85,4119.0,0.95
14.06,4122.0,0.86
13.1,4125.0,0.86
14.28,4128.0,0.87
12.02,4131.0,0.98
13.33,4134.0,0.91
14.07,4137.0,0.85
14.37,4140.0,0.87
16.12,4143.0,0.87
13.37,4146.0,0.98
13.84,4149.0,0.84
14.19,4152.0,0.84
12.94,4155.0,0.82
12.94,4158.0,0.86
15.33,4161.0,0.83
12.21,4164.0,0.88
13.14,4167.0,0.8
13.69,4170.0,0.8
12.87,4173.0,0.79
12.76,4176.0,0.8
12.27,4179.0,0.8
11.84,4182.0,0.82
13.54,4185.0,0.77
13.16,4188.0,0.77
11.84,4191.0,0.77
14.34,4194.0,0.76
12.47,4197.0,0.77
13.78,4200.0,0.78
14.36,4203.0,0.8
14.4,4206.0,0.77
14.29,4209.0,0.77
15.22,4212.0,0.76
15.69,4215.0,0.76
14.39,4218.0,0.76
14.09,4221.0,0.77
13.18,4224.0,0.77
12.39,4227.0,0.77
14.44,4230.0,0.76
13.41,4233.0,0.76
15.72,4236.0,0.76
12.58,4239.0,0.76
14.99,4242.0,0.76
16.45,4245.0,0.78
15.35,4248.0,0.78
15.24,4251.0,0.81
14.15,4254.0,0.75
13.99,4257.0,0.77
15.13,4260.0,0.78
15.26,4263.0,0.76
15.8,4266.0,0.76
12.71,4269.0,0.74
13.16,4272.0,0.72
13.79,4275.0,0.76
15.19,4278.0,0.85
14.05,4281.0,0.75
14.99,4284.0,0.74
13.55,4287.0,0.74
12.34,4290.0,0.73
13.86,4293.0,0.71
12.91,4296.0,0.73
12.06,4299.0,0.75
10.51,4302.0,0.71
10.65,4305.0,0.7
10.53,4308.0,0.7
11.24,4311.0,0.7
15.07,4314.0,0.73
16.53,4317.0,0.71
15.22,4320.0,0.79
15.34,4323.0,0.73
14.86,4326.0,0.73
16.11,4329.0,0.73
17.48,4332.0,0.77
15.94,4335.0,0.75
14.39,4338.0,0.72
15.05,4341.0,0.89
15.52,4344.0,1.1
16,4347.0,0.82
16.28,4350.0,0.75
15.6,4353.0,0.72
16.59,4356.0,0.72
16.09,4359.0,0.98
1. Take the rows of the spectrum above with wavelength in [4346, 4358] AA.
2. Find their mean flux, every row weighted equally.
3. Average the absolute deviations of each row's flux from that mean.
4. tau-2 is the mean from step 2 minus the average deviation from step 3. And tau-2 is 16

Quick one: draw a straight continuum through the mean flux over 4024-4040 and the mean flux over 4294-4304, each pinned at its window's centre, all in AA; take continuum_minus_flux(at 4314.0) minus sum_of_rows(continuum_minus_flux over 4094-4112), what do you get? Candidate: -14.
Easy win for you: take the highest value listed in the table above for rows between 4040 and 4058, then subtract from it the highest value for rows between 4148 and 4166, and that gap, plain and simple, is 1.6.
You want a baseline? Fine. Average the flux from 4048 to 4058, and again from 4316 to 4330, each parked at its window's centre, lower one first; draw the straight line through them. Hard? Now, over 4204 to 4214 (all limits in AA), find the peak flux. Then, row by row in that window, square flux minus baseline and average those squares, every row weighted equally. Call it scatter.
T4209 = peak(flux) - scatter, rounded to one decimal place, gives 15.0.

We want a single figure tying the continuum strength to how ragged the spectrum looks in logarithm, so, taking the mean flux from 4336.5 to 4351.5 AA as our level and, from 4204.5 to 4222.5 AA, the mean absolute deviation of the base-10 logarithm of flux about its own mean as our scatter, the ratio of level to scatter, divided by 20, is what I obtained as 51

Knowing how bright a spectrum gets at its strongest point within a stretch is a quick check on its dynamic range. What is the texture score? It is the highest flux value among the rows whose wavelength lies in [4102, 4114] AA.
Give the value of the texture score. 13.59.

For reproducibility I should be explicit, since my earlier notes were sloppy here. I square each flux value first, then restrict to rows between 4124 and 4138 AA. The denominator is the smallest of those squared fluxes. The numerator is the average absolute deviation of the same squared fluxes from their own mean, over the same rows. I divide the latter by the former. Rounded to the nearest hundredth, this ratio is 0.12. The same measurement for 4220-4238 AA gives 0.16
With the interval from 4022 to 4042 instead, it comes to 0.26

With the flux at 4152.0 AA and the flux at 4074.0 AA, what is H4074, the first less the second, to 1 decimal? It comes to 2.3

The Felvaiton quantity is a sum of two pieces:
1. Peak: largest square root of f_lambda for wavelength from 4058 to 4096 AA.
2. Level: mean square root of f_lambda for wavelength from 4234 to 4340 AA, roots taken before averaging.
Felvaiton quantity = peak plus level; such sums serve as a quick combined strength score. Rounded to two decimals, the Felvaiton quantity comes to 7.52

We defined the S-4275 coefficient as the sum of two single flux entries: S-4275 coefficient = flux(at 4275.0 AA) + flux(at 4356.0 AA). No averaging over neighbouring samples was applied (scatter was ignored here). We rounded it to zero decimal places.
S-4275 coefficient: 30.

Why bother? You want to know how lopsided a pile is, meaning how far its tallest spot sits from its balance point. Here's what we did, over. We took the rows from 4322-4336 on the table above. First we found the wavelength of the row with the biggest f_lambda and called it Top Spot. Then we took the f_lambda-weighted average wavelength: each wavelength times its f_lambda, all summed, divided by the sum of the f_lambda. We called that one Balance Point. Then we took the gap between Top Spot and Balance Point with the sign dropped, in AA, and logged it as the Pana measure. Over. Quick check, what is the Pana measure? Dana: 2.9 AA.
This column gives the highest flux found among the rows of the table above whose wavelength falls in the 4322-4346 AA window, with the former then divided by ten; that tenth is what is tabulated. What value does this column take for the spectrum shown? 1.75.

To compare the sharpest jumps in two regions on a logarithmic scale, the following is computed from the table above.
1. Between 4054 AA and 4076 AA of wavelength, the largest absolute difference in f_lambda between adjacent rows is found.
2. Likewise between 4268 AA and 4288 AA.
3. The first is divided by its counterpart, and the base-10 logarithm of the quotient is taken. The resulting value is -0.20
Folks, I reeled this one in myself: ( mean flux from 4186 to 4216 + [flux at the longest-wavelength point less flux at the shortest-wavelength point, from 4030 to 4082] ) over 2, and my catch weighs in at 5.9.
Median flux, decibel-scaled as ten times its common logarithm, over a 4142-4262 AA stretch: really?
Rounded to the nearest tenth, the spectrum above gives 11.4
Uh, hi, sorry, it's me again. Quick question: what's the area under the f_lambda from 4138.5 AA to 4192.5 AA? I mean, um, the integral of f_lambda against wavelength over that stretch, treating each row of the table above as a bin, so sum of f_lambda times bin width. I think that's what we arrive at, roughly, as 721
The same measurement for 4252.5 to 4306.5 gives 732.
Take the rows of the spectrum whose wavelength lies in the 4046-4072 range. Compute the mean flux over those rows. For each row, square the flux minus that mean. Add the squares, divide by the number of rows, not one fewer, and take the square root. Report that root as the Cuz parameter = 0.58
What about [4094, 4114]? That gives 1.46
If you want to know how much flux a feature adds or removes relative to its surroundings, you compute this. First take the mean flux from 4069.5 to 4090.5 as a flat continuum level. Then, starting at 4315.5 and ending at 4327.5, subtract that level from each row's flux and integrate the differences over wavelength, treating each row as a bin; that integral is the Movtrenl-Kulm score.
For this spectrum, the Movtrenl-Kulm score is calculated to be 31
